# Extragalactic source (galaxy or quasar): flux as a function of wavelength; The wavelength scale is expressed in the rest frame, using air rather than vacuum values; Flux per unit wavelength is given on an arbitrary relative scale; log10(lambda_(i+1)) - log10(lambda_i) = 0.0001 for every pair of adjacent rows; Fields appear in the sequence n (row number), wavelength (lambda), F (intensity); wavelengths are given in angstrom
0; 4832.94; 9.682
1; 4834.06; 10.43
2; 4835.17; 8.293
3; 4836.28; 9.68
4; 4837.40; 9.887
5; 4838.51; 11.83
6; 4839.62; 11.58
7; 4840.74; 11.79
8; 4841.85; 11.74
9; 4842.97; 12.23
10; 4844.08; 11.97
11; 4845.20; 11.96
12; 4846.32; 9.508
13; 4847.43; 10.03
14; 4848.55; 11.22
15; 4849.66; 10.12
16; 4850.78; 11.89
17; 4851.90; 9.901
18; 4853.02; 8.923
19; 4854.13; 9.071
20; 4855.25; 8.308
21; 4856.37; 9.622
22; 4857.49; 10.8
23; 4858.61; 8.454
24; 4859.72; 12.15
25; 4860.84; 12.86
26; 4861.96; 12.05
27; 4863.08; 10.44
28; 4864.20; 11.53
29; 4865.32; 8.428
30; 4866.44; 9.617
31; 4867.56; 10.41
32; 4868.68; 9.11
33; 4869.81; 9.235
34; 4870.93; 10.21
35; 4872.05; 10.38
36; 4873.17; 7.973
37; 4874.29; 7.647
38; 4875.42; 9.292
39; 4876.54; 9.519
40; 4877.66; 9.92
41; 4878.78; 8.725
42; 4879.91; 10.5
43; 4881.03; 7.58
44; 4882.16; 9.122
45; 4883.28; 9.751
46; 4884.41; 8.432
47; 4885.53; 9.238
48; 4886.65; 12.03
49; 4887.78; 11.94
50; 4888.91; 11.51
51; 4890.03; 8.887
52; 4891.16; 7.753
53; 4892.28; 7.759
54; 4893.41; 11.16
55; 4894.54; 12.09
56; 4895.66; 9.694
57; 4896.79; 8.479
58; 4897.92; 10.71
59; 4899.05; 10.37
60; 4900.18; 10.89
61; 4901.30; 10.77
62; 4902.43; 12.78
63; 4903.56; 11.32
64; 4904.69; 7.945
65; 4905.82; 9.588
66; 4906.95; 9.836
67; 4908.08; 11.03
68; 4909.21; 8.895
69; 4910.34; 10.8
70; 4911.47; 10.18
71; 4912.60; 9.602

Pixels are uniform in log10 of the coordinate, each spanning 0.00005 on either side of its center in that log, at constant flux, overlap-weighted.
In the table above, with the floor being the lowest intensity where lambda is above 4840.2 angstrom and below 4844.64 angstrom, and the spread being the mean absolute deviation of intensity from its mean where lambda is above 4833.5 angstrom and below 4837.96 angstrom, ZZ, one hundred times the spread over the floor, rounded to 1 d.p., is 5.4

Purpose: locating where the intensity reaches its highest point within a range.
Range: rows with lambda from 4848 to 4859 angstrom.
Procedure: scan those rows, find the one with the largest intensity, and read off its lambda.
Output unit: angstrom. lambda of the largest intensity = 4850.78 angstrom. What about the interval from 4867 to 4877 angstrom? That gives 4867.56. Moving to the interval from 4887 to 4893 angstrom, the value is 4887.78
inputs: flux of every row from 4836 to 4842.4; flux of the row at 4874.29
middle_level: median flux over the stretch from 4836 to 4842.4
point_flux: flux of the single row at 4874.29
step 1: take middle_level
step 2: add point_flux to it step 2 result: 19.3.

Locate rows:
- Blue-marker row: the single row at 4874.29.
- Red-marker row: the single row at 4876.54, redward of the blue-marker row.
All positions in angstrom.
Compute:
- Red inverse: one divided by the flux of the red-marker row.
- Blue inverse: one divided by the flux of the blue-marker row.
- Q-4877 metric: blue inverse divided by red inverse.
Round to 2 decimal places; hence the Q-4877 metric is 1.24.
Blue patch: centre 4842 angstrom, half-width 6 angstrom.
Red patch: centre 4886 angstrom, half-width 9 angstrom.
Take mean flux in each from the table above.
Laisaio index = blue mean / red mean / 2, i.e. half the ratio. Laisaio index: 0.57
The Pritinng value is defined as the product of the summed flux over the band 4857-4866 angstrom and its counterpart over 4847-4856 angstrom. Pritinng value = 6890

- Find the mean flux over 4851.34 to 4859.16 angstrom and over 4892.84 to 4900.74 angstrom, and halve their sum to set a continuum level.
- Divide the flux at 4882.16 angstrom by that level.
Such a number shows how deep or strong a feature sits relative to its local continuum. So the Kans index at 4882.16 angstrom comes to 0.92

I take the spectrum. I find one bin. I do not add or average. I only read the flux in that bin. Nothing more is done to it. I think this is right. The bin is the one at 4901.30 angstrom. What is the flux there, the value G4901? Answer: 10.77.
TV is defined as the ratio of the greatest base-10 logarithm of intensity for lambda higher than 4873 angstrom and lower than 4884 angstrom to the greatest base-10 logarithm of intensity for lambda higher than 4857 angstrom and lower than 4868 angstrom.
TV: 0.92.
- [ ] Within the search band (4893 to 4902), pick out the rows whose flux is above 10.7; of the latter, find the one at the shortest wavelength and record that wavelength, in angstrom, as 4893.41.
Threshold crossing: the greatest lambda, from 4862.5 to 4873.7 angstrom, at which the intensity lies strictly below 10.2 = 4873.17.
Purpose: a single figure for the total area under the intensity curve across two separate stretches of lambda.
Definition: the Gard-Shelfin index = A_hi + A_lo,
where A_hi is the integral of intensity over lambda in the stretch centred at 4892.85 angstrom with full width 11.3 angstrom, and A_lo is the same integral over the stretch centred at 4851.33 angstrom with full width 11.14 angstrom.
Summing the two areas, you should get 223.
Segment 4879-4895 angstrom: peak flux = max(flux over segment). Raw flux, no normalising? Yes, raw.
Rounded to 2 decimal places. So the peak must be 12.09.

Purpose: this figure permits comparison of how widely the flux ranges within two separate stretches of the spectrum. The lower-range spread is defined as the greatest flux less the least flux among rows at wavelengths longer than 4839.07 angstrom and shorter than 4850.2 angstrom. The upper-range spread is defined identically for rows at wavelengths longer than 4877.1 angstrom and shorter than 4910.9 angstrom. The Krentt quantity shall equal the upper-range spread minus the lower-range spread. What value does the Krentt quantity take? 2.48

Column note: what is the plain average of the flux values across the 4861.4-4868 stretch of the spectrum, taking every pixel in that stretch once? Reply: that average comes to 10.4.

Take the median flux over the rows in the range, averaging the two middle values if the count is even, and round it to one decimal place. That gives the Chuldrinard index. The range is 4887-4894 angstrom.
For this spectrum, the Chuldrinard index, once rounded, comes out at 10.0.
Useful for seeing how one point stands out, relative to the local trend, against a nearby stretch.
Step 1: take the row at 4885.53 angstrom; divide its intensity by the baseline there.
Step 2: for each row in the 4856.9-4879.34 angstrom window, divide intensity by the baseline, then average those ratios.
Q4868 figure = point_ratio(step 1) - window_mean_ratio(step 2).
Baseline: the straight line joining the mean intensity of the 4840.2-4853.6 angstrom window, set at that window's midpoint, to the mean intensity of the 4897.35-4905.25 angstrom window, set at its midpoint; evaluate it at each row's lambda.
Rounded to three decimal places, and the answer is -0.058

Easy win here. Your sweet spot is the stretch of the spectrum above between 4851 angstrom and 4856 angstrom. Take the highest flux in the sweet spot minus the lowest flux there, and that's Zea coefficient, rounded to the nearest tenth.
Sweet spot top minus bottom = 1.6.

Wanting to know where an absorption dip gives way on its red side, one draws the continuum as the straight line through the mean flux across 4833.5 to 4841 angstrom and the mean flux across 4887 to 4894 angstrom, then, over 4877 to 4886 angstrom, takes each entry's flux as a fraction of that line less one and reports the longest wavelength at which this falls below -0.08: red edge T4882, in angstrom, 4884.41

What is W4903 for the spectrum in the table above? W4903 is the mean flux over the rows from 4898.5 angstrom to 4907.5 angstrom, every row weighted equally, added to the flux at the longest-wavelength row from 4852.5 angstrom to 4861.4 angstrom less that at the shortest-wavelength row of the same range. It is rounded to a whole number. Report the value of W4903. 14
